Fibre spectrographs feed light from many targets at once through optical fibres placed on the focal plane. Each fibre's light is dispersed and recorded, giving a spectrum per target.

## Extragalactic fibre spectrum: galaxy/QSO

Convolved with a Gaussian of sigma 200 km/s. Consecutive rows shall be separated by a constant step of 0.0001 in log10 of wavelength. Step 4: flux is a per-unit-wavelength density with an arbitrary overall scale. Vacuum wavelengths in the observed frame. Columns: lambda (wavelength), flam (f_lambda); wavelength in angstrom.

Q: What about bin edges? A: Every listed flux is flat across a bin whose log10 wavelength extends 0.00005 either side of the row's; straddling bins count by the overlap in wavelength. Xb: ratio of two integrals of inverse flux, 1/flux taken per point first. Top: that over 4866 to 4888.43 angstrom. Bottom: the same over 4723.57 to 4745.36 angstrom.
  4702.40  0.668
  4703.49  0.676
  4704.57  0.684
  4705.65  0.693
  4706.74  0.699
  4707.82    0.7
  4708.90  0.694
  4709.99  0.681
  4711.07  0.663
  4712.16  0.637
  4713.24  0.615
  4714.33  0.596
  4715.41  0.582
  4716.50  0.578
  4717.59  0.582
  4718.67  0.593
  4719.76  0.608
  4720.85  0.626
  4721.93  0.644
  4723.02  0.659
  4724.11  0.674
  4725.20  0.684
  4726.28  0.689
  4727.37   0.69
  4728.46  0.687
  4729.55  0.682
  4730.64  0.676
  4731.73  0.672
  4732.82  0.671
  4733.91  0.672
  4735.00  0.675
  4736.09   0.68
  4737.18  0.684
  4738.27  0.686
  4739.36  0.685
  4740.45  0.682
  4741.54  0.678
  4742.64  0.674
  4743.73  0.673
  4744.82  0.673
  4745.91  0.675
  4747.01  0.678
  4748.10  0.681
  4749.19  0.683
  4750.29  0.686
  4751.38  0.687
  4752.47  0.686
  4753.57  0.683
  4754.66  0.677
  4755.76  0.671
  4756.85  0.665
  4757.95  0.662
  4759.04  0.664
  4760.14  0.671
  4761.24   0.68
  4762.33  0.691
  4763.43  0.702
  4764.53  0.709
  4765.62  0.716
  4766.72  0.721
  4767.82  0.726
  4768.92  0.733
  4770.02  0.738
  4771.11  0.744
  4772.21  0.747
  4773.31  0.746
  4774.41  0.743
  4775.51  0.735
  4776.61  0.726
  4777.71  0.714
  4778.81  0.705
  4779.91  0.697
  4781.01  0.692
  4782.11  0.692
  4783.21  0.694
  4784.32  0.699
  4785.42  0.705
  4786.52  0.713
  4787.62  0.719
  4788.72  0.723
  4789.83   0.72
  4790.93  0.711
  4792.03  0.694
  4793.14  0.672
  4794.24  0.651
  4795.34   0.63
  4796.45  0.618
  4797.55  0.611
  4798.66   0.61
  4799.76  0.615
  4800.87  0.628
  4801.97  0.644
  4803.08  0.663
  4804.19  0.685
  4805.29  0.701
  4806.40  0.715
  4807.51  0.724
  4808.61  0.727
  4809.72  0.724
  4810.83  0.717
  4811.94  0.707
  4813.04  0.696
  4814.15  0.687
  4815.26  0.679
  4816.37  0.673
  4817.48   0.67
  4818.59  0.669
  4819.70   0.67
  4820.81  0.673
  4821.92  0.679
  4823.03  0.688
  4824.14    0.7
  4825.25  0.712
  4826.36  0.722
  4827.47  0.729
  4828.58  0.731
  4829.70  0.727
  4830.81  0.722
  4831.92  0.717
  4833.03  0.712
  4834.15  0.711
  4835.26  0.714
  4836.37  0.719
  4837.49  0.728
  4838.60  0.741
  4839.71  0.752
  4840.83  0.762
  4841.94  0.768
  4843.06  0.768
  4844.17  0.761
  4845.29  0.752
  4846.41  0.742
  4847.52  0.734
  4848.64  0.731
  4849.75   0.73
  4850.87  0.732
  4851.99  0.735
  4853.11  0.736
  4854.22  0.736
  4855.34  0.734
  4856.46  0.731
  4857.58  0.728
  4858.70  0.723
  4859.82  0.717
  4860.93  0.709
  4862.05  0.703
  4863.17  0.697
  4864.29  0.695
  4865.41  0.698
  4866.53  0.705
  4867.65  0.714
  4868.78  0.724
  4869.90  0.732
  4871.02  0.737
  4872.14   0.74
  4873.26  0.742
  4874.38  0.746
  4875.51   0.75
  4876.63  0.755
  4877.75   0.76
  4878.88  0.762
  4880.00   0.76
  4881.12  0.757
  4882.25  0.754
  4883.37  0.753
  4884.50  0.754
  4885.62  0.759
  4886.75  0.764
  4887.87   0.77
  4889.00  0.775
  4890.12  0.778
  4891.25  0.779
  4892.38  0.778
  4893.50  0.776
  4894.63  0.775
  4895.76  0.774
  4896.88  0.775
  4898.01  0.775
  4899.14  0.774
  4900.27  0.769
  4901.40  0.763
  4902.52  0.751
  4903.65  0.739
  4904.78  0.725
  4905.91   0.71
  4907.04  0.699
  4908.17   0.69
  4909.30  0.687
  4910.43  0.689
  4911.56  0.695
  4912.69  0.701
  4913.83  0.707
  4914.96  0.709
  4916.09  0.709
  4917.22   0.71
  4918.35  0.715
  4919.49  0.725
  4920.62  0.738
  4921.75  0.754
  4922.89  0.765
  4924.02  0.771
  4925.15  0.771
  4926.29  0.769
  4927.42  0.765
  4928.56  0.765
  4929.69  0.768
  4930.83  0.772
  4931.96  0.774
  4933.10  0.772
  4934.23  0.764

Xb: 0.94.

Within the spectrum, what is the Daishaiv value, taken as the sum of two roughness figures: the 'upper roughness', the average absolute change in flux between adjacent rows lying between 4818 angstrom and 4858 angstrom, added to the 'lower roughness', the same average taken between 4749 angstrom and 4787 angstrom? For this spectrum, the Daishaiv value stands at 0.011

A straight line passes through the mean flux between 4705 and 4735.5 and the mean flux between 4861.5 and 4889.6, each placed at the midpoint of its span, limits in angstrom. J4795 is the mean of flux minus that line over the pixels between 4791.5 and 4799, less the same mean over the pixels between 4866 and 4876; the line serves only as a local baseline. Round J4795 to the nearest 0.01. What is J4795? -0.05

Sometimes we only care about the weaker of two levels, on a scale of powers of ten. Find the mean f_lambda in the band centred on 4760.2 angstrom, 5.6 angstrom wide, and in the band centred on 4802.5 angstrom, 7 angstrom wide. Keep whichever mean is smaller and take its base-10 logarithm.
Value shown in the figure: -0.183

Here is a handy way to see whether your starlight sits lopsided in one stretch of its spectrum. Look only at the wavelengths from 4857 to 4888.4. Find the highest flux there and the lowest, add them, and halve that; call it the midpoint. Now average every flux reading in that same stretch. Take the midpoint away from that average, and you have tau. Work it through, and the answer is 0.0035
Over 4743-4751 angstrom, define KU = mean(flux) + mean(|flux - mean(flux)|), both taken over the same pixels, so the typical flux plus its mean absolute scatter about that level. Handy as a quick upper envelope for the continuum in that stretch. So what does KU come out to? 0.68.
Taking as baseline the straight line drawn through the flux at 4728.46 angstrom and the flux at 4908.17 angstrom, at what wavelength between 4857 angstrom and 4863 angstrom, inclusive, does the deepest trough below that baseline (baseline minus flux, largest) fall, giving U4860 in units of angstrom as 4862.05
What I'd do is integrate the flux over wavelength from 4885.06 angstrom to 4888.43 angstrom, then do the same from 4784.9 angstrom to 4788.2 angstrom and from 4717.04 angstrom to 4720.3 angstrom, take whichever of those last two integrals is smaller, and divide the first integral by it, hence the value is 1.33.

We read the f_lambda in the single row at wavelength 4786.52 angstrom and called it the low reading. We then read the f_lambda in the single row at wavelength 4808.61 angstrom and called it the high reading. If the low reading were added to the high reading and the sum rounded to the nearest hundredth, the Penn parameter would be 1.44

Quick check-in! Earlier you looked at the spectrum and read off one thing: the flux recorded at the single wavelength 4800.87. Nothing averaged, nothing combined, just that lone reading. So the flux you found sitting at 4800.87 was 0.628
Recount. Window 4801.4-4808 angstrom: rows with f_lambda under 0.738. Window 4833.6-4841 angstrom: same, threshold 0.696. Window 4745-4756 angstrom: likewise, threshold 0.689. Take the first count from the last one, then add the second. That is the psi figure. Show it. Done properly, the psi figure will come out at 4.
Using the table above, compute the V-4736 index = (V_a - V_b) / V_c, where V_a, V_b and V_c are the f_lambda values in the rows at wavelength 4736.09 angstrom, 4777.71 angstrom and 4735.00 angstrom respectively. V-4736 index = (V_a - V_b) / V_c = -0.05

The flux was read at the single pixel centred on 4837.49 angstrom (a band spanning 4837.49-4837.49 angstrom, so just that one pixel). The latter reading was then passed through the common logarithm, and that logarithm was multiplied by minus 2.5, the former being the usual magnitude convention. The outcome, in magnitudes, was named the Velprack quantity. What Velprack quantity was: 0.34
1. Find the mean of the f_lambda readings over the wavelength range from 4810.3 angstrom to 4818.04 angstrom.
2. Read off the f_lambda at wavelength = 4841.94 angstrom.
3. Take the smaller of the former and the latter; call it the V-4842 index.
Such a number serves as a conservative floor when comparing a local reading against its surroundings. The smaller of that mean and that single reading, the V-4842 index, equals 0.690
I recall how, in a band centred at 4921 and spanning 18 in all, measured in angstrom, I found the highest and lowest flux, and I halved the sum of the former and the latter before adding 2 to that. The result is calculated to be 2.736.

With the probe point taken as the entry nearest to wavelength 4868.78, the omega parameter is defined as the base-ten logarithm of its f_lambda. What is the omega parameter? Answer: -0.140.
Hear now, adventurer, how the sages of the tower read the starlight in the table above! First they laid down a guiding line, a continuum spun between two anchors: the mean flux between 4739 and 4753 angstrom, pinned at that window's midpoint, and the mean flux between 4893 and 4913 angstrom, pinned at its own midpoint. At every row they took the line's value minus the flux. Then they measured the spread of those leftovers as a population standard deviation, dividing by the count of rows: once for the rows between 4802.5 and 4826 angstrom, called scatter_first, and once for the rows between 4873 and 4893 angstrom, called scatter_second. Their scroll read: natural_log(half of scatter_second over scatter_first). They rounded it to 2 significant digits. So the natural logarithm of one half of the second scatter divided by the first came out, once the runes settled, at -1.5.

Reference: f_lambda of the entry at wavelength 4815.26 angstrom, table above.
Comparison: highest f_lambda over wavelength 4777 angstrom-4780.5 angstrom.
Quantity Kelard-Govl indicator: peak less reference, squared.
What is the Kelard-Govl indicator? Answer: 0.0012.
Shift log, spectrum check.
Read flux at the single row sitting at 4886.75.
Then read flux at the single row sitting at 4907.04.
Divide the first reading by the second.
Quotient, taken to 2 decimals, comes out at 1.09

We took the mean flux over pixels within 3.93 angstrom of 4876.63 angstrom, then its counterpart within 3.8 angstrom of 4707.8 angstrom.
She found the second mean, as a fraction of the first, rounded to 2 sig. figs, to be 0.91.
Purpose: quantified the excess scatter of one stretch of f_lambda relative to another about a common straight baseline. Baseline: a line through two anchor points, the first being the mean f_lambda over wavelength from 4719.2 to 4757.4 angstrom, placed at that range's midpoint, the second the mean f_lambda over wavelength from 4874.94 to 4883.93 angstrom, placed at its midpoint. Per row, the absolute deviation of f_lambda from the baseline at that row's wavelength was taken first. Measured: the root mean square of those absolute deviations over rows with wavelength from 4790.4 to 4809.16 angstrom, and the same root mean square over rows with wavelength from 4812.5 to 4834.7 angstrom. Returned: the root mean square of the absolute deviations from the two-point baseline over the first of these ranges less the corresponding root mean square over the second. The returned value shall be 0.028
